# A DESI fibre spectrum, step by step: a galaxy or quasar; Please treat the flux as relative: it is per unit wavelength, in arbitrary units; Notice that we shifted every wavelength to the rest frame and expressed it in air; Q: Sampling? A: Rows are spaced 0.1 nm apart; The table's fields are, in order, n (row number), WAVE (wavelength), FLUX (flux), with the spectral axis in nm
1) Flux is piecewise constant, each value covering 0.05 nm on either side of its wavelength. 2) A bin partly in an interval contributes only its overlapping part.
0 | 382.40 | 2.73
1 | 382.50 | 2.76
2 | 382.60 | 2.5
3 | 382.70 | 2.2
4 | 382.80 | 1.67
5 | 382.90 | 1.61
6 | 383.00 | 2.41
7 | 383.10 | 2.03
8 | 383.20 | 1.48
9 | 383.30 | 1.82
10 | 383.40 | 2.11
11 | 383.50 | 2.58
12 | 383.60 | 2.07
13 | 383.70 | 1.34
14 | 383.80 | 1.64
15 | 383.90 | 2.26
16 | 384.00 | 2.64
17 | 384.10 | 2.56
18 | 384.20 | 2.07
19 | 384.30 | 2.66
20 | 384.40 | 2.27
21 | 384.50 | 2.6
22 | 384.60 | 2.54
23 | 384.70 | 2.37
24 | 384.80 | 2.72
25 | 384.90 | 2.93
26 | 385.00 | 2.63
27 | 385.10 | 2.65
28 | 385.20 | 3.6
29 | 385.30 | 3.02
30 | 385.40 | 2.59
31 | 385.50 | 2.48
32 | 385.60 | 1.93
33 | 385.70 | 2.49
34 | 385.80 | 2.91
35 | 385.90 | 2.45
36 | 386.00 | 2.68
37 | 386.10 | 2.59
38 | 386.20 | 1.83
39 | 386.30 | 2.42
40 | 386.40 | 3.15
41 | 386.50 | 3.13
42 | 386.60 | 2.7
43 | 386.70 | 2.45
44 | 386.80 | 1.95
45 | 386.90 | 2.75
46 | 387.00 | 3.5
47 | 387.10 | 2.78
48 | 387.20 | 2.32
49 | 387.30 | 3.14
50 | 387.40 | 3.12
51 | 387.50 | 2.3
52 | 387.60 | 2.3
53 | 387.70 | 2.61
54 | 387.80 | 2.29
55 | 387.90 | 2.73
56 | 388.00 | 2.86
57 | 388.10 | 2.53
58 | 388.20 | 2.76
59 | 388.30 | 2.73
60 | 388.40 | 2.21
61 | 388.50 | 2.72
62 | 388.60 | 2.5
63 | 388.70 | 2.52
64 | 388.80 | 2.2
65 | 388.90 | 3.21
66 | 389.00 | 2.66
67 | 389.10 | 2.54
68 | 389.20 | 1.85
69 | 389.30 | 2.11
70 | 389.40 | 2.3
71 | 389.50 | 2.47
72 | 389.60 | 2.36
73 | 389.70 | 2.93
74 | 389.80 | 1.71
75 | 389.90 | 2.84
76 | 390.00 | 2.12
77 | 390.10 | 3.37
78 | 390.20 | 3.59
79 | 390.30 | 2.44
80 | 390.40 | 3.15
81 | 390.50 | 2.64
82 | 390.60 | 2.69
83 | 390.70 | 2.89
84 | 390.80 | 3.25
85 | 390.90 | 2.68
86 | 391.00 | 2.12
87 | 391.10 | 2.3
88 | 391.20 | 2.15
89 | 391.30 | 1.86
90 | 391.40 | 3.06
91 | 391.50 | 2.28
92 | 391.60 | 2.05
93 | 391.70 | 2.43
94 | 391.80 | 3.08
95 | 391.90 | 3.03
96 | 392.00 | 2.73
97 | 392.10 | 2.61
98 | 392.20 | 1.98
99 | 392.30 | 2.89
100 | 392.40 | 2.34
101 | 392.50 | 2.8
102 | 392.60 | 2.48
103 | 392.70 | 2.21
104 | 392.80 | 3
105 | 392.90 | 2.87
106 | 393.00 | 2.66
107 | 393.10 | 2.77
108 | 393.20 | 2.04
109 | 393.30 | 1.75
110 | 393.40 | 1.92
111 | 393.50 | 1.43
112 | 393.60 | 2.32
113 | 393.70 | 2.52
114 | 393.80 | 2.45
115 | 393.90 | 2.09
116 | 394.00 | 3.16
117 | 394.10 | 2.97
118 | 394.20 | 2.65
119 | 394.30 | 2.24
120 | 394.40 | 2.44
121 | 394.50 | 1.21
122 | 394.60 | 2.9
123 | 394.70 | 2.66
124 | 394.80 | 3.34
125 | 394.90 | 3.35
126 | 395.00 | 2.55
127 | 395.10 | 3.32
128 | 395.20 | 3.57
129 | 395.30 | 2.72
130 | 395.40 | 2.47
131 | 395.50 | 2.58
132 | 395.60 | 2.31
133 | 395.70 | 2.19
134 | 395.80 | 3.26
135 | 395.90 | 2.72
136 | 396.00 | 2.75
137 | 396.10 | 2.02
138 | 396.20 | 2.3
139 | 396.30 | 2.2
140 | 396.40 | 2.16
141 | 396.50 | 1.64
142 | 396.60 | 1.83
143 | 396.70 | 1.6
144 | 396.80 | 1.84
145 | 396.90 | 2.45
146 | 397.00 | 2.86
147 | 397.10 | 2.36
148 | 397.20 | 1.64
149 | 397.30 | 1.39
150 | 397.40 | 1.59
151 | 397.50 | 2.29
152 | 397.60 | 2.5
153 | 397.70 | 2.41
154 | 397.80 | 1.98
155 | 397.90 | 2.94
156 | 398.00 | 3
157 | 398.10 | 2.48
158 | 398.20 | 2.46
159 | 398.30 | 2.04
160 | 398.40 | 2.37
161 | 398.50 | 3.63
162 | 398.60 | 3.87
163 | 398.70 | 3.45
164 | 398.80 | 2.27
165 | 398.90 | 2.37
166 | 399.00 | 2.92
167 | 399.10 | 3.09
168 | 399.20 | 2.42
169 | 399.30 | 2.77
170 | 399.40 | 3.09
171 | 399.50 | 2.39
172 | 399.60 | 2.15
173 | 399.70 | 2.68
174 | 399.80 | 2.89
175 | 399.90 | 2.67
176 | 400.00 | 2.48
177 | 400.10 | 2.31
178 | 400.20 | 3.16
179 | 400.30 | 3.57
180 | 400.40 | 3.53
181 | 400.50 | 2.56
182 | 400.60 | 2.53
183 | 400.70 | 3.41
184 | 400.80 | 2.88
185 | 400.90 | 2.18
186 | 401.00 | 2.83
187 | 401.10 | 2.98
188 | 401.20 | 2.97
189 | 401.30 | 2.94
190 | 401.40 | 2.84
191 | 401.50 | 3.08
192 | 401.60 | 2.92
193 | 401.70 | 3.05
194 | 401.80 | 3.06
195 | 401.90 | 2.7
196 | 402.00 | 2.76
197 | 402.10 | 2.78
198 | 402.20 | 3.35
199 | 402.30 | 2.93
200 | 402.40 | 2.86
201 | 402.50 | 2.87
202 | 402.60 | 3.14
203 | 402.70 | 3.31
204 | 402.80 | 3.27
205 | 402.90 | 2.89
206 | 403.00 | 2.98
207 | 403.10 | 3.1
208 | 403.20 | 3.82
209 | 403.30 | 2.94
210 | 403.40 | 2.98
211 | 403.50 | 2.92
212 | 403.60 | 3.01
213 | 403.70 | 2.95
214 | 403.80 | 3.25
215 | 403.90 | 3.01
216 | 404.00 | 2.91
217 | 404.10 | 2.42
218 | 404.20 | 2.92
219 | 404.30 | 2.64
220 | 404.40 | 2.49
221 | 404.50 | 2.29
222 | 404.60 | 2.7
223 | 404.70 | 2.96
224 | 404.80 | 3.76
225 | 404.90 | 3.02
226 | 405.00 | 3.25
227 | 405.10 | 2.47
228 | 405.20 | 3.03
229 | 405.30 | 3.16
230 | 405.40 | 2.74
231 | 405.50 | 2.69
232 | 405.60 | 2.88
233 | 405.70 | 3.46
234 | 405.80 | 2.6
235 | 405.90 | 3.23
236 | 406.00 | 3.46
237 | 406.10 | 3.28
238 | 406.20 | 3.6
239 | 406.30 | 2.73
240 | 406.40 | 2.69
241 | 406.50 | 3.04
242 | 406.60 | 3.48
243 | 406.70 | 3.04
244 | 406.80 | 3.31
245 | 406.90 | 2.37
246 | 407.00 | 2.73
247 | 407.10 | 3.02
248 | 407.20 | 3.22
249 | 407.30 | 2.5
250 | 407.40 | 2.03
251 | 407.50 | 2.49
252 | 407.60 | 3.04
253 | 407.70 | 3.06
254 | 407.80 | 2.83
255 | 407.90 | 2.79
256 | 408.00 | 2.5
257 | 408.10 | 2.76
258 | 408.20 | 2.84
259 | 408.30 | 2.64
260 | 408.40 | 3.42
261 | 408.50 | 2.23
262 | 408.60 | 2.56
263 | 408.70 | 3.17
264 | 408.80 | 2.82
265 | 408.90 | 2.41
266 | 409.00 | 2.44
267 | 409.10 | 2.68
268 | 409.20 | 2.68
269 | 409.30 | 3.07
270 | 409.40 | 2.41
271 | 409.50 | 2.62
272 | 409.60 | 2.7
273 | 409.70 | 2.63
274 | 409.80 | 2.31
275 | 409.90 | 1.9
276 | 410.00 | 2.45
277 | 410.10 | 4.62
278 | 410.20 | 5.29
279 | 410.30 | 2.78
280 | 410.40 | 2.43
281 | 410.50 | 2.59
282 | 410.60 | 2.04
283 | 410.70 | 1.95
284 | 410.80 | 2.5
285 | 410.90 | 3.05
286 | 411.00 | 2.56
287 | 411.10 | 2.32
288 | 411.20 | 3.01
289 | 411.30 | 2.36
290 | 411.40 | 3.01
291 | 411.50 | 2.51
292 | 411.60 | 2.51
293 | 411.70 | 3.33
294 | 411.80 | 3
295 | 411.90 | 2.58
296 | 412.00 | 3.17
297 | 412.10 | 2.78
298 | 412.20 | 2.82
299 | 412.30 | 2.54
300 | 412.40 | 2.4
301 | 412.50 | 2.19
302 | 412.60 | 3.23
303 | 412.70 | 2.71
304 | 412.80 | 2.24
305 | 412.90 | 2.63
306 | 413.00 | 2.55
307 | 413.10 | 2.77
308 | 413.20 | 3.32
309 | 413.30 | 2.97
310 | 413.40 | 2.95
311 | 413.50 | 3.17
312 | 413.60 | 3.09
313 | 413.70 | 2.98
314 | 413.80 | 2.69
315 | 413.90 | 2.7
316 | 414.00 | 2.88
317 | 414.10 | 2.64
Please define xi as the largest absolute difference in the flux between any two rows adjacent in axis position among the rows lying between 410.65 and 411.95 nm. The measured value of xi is 0.82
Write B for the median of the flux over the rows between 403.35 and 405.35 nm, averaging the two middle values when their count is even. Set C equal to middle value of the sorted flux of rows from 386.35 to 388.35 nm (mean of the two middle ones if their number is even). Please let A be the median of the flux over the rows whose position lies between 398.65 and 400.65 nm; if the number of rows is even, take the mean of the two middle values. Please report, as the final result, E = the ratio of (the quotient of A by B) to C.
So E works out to 0.332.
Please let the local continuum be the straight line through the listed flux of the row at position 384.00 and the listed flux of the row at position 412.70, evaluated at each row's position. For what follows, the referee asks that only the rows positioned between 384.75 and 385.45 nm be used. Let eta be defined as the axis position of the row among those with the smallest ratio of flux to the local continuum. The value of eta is 385.40 nm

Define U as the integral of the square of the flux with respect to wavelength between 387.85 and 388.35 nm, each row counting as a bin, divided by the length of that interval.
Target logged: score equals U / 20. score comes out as 0.37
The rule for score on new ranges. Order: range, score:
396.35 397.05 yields 0.22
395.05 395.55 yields 0.44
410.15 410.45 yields 0.69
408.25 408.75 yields 0.40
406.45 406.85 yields 0.52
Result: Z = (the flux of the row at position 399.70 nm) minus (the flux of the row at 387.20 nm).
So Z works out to 0.36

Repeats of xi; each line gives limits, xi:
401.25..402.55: 0.57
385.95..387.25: 0.80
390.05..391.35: 1.15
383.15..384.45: 0.73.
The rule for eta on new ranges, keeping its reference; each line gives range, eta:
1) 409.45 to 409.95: 409.90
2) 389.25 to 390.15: 389.80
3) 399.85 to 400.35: 400.10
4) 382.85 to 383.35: 383.20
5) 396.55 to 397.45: 397.30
